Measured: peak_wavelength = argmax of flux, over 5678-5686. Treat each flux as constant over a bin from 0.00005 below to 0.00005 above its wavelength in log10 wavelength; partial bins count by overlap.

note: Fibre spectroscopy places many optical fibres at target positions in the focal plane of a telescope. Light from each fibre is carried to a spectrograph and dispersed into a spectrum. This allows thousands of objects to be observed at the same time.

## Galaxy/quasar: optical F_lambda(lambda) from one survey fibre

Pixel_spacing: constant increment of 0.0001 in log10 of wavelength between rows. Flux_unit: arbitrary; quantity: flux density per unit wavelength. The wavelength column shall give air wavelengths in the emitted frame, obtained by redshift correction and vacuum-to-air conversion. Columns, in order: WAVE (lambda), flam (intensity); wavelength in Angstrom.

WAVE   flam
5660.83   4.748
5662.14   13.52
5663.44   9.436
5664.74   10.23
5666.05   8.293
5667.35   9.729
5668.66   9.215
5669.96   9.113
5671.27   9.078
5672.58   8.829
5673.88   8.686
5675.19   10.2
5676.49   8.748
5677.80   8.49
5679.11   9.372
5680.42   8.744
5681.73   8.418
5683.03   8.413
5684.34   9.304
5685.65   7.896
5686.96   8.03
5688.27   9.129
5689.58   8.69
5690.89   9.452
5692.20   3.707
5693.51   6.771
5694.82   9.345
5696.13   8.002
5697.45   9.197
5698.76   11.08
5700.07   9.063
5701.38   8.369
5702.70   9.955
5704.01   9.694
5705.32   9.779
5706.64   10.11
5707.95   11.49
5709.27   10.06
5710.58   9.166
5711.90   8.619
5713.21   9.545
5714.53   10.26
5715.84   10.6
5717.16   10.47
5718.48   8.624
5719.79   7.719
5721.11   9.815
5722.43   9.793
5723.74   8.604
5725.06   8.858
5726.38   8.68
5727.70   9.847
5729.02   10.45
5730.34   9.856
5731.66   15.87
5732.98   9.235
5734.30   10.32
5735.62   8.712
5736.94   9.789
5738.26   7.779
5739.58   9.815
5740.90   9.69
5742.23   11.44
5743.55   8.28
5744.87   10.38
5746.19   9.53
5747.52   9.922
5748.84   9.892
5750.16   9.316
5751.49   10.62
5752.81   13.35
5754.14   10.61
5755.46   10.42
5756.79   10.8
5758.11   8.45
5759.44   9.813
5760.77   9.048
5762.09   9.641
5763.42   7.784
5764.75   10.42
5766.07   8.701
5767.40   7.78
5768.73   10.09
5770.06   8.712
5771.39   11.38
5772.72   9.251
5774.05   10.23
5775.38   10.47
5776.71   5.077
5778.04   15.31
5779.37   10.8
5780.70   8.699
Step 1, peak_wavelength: 5679.11 Angstrom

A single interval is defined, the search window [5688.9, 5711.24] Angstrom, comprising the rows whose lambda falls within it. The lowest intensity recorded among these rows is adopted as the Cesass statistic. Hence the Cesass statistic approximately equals 3.707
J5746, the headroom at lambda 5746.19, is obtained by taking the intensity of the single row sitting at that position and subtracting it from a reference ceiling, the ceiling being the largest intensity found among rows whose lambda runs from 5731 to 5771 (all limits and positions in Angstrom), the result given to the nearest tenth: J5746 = 6.3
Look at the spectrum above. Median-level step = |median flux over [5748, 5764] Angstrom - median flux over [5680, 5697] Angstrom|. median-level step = 1.4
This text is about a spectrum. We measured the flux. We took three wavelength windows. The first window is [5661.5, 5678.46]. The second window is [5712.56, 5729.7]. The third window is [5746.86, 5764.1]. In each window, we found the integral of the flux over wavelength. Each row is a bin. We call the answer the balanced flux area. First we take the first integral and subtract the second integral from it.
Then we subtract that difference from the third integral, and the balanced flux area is 173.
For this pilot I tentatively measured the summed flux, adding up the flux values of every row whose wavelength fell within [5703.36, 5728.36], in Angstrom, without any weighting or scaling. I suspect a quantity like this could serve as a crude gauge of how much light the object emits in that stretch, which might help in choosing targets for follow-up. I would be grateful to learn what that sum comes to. 182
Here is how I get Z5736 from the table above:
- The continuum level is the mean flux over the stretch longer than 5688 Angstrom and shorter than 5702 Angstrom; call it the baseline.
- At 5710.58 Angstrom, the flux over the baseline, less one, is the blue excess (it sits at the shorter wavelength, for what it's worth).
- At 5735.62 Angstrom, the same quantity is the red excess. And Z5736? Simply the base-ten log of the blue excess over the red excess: 0.4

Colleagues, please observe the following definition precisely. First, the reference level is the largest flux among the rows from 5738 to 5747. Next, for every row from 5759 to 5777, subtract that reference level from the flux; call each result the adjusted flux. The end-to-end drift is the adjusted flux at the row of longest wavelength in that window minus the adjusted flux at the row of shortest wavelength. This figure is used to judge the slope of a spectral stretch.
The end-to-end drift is -4.7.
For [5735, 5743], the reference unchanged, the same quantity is 2.7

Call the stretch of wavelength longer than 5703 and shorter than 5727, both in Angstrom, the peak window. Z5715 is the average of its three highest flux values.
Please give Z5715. 10.9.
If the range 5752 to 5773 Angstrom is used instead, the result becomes 11.8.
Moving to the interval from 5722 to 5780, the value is 14.8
